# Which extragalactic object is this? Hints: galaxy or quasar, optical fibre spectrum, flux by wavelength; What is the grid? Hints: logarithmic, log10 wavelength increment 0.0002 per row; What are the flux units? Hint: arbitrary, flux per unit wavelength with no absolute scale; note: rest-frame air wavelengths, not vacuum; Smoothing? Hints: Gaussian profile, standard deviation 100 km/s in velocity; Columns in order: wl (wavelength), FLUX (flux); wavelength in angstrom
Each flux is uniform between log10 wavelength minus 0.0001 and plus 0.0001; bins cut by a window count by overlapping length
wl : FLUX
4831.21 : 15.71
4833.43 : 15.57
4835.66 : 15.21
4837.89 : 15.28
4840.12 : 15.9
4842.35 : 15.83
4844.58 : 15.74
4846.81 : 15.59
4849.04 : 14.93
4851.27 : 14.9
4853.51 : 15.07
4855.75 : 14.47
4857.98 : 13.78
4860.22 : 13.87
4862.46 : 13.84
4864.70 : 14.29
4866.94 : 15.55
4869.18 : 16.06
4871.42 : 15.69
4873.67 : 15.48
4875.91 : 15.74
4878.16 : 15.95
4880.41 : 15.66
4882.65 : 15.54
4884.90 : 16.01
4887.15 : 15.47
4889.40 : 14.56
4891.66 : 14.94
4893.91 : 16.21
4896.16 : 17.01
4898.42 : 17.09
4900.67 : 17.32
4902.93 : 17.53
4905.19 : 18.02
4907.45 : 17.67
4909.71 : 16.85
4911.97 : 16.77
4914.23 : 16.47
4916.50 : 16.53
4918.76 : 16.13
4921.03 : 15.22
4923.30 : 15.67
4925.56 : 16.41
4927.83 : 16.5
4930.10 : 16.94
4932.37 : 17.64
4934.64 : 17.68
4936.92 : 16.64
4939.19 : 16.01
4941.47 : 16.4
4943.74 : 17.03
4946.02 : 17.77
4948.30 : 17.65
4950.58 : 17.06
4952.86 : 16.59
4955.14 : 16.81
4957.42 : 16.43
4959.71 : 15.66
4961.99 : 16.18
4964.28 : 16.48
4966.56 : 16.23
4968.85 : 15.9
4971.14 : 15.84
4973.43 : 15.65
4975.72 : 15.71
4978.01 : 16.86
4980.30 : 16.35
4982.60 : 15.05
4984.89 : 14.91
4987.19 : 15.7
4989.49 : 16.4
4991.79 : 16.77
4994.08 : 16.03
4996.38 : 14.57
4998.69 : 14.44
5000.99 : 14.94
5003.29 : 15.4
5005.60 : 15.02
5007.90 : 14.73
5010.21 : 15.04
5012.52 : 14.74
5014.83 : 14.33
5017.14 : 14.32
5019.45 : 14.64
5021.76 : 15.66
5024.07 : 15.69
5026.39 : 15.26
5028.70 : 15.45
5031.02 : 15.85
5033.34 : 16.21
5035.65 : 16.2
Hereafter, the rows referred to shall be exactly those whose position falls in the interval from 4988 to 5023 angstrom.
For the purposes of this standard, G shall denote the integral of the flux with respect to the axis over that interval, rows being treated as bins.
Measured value 530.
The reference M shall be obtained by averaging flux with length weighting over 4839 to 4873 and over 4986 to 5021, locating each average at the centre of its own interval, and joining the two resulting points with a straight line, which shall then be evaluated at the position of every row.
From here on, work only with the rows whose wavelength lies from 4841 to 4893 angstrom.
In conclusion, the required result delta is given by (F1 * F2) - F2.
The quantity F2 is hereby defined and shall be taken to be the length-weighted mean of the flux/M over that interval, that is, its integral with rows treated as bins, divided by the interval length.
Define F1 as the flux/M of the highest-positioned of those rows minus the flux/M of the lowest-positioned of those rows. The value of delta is -1.07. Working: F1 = -0.06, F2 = 1.01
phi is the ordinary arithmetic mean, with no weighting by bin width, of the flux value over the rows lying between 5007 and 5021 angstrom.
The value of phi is 14.6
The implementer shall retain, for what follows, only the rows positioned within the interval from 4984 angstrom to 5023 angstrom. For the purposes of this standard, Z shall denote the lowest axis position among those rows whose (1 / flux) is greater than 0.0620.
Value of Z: 4984.89 angstrom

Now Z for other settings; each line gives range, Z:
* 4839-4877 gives 4840.12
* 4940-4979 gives 4959.71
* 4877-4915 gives 4878.16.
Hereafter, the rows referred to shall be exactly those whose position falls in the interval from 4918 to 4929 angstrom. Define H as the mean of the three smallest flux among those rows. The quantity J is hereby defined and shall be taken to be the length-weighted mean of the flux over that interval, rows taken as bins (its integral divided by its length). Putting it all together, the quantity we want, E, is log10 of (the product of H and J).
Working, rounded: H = 15.7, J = 16.0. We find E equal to 2.40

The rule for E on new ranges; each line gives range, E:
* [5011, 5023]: 2.33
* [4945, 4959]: 2.45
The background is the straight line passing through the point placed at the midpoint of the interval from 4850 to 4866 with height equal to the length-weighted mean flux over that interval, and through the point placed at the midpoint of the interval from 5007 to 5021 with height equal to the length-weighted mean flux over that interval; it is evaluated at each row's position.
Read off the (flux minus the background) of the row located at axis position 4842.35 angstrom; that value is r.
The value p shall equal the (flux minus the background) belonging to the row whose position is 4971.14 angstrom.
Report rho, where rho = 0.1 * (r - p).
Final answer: 0.03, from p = 1.3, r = 1.53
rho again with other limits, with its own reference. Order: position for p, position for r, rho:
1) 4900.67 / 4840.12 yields -0.13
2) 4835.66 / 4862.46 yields -0.14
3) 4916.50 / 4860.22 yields -0.25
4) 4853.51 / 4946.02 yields 0.25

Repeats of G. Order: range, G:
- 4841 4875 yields 511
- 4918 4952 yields 569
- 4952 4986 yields 545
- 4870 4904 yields 544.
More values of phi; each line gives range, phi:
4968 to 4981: 16.1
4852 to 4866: 14.2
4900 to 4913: 17.4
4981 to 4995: 15.8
